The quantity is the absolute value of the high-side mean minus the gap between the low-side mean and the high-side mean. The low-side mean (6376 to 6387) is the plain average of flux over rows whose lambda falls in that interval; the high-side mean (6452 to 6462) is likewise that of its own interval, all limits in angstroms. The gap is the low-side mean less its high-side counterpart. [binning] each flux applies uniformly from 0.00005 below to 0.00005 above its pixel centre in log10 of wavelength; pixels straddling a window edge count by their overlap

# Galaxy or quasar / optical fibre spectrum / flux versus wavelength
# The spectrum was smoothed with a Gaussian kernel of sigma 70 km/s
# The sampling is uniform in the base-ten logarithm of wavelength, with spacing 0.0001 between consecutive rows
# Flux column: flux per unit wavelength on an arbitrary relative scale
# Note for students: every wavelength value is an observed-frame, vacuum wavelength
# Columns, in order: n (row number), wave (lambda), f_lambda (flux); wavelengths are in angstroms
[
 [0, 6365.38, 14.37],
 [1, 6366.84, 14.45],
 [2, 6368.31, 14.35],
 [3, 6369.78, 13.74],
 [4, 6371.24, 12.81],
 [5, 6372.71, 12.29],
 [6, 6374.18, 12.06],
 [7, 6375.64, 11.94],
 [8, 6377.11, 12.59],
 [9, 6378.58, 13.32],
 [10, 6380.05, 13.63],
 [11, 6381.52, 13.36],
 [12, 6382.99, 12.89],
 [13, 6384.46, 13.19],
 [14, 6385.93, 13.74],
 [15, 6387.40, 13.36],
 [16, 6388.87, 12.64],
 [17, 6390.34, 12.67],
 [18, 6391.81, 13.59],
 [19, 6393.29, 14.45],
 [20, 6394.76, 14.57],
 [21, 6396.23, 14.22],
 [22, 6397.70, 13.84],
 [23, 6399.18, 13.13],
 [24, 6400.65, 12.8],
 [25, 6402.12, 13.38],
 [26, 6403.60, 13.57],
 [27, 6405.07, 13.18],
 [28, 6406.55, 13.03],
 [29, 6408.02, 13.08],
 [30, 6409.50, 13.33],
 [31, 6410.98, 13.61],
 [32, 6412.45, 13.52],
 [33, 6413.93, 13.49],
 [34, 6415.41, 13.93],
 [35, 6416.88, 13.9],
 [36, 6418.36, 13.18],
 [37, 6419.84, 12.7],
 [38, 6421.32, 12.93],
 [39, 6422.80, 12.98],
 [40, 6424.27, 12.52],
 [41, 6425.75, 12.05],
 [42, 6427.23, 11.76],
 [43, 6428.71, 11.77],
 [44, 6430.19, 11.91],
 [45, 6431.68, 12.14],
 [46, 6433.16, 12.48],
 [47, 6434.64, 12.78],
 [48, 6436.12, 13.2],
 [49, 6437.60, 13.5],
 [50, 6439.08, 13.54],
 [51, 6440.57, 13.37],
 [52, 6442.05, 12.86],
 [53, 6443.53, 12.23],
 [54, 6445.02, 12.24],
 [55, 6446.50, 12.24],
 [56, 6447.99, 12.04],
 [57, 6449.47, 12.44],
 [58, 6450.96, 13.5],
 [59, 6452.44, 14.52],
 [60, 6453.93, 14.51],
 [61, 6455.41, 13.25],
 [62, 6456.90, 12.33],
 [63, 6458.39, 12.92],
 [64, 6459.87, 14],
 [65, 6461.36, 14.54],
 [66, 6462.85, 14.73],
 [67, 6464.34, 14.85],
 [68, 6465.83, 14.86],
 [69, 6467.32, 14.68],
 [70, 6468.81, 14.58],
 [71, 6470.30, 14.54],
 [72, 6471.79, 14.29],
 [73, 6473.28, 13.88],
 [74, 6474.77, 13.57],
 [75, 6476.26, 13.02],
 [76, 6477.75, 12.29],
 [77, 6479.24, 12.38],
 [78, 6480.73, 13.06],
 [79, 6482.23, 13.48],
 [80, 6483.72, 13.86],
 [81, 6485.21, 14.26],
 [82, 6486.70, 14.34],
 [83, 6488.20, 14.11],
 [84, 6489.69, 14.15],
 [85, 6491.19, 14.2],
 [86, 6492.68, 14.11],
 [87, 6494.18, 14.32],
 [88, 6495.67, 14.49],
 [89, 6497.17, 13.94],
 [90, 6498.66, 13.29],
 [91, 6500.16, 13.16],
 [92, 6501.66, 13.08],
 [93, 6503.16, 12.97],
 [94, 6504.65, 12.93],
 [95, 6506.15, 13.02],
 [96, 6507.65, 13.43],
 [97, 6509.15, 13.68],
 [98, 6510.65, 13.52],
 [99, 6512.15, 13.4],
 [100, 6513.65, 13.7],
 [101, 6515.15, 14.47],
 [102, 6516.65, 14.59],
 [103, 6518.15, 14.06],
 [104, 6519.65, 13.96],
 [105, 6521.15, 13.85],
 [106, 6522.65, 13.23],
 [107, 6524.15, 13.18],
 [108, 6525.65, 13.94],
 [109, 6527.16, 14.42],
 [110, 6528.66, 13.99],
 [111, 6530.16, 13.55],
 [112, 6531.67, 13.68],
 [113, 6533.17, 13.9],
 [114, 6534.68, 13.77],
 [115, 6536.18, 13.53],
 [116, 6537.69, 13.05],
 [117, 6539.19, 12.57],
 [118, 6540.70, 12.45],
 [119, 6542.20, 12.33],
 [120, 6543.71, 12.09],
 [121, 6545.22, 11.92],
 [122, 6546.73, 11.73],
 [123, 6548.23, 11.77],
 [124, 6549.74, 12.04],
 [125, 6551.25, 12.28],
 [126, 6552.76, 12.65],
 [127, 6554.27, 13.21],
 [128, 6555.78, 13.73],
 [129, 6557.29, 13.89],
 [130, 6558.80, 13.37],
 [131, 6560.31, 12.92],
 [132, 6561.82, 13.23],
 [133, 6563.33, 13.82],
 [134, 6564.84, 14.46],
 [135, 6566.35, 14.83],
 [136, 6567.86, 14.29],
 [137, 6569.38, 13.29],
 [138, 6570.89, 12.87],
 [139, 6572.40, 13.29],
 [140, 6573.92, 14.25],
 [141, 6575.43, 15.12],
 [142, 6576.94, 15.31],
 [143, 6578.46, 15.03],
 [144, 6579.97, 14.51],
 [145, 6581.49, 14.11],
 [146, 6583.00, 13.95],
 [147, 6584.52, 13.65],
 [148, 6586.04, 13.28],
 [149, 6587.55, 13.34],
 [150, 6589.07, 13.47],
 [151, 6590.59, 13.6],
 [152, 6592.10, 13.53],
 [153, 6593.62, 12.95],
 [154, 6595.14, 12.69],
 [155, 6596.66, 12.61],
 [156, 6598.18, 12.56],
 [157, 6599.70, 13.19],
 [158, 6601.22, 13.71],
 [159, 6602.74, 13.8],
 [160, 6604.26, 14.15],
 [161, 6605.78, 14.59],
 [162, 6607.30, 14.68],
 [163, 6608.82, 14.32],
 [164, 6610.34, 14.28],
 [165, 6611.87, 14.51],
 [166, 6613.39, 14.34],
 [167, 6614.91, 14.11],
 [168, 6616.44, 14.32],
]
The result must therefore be 14.2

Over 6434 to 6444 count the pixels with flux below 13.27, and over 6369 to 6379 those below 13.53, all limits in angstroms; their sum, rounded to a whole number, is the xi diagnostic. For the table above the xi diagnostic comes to 10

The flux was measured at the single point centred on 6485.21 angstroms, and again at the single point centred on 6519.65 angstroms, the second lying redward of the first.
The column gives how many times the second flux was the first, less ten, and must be -9.02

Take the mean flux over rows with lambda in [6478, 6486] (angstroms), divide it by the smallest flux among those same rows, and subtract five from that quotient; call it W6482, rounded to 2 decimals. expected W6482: -3.92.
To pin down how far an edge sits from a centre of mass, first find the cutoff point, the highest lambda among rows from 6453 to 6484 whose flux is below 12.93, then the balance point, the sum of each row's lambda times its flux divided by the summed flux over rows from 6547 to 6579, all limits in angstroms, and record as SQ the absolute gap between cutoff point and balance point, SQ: 84.6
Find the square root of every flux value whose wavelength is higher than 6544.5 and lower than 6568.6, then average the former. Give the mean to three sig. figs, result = 3.62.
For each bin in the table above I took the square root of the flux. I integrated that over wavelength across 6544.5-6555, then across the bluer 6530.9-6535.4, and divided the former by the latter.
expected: 2.20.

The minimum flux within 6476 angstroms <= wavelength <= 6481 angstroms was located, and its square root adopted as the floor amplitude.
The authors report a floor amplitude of 3.51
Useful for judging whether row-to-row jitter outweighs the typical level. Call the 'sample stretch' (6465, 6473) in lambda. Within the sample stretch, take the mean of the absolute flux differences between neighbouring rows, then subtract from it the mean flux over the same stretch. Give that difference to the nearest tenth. -14.4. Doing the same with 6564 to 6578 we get -13.6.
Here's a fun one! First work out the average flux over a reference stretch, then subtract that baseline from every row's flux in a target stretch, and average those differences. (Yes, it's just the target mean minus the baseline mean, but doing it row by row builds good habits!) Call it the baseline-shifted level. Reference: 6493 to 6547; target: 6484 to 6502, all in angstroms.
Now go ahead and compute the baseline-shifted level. 0.5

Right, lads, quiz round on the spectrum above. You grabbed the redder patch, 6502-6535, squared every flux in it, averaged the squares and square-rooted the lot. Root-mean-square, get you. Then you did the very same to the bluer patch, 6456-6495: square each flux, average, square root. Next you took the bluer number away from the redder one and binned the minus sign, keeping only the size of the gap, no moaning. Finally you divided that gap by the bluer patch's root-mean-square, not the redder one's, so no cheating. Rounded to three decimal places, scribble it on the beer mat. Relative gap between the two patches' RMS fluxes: 0.016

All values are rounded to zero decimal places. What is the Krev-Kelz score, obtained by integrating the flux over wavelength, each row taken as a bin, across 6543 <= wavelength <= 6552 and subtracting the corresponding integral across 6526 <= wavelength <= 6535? -17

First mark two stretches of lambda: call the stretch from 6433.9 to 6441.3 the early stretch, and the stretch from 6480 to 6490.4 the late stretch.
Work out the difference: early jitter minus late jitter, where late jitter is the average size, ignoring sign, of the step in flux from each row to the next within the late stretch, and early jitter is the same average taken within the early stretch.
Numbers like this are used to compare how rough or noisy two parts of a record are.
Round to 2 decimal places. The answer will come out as -0.03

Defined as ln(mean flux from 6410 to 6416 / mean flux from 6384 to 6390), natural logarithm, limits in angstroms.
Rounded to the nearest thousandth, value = 0.030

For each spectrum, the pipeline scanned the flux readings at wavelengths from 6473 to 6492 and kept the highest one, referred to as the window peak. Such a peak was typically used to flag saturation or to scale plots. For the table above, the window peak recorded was 14.34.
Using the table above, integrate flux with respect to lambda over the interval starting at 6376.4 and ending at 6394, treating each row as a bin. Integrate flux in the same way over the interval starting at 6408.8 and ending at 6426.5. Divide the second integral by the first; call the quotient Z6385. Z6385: 1.00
